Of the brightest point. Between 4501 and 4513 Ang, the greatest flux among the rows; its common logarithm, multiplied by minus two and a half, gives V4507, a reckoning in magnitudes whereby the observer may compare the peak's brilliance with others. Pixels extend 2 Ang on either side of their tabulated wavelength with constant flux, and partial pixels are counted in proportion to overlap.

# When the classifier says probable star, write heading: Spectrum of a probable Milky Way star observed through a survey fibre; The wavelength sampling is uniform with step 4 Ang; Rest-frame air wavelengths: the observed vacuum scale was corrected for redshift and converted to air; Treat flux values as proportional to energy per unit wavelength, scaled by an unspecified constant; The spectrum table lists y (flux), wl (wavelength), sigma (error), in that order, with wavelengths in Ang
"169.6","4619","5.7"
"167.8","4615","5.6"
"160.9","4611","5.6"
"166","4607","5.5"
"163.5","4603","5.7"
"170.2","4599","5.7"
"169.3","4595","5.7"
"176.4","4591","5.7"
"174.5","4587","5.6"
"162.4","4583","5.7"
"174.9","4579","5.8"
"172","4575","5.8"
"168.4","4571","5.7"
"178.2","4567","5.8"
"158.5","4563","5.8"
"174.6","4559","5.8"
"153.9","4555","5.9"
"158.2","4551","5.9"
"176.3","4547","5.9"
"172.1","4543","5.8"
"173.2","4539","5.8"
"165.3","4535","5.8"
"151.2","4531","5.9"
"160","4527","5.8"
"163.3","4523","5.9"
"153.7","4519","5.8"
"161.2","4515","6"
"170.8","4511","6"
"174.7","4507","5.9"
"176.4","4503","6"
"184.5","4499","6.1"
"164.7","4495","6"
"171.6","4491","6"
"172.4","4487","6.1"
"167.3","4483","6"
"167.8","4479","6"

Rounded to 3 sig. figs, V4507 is -5.62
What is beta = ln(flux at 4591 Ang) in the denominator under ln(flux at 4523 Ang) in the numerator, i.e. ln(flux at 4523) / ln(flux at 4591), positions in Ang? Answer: 0.985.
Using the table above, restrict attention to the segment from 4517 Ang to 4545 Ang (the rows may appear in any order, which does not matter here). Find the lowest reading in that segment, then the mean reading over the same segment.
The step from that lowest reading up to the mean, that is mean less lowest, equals 11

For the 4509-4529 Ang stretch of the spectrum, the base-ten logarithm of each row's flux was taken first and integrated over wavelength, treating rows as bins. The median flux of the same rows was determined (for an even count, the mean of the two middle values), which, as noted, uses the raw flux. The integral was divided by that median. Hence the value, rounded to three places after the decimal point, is 0.274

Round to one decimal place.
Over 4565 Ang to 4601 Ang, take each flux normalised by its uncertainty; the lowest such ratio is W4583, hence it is 28.5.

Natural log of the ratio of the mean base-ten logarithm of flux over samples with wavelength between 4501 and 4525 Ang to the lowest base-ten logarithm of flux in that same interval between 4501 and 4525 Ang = 0.016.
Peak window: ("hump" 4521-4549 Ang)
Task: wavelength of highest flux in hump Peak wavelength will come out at 4547 Ang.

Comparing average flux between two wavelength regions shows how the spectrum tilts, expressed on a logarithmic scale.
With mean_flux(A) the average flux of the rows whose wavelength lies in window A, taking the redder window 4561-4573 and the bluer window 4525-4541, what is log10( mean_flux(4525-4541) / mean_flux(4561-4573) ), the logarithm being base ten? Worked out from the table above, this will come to -0.016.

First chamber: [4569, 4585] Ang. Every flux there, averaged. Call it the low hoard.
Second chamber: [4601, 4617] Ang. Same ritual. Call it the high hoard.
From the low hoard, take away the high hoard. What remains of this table 5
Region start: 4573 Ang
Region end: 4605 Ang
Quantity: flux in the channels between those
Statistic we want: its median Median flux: 171.1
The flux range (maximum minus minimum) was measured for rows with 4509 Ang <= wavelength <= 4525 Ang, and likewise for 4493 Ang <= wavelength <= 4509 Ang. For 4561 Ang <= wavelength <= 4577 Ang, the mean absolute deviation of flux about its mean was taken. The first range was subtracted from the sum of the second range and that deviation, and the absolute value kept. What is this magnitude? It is 8.5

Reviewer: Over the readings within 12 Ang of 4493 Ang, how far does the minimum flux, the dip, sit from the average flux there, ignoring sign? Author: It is 8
